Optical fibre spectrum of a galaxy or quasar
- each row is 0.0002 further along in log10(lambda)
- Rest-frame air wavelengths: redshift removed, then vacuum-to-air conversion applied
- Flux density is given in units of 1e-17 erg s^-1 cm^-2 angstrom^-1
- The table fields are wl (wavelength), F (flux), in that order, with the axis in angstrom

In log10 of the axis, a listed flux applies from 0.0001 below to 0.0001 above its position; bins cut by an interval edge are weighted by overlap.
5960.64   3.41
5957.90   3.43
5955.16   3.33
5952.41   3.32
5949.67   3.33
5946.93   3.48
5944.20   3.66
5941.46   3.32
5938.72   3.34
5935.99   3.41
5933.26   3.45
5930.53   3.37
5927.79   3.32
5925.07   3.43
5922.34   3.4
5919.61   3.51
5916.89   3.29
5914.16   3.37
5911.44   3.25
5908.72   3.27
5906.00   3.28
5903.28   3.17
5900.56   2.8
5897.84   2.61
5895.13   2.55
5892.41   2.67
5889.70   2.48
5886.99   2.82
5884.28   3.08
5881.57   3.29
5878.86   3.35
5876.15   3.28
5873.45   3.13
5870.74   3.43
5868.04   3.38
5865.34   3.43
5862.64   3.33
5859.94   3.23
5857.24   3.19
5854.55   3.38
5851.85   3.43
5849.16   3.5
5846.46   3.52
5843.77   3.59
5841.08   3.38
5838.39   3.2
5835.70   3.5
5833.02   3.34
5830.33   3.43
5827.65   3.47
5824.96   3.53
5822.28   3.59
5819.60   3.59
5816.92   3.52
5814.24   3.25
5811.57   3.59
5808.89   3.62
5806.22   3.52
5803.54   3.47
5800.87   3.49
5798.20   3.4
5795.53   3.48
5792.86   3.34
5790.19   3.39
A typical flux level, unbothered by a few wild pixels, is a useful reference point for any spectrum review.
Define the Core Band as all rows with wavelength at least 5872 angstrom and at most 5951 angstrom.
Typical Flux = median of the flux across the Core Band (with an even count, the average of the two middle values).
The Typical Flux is 3.29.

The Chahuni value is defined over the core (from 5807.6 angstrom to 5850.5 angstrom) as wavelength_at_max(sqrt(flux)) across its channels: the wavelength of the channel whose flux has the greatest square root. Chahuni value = 5808.89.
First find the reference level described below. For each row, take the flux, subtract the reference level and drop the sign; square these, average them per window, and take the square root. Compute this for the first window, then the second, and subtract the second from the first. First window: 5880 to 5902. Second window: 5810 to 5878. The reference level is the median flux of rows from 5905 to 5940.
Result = 0.50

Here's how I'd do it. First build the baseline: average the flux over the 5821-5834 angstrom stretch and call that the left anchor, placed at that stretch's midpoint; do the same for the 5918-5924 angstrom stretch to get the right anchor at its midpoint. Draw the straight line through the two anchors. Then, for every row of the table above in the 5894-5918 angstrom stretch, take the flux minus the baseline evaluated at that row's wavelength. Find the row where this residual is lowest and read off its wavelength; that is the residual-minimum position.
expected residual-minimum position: 5895.13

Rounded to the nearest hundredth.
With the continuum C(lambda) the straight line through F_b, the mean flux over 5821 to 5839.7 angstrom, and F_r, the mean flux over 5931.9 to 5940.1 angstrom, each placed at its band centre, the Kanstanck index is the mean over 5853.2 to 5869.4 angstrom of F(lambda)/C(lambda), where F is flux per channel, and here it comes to 0.97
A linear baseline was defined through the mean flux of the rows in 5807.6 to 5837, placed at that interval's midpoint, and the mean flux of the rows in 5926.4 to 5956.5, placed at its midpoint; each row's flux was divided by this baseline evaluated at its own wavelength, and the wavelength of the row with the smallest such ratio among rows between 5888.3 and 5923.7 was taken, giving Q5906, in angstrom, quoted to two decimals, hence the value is 5889.70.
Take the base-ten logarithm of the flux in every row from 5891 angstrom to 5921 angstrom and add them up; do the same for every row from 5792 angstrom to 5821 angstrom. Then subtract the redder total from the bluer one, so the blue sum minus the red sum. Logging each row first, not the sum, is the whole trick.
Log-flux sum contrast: 0.6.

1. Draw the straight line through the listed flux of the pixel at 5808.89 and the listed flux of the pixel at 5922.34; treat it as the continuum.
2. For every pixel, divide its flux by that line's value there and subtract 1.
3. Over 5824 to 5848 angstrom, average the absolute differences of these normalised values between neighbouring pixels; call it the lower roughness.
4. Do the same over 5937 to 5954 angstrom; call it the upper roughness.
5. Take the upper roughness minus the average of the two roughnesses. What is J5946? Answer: 0.001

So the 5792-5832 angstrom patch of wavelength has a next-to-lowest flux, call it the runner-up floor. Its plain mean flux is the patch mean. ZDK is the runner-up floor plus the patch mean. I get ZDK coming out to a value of 6.8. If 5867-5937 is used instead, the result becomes 5.7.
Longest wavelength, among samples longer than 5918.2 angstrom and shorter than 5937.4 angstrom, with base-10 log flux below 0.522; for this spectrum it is 5927.79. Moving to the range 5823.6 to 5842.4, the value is 5838.39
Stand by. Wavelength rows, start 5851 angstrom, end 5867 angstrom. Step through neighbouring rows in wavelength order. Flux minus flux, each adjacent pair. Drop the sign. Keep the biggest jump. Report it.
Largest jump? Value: 0.19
